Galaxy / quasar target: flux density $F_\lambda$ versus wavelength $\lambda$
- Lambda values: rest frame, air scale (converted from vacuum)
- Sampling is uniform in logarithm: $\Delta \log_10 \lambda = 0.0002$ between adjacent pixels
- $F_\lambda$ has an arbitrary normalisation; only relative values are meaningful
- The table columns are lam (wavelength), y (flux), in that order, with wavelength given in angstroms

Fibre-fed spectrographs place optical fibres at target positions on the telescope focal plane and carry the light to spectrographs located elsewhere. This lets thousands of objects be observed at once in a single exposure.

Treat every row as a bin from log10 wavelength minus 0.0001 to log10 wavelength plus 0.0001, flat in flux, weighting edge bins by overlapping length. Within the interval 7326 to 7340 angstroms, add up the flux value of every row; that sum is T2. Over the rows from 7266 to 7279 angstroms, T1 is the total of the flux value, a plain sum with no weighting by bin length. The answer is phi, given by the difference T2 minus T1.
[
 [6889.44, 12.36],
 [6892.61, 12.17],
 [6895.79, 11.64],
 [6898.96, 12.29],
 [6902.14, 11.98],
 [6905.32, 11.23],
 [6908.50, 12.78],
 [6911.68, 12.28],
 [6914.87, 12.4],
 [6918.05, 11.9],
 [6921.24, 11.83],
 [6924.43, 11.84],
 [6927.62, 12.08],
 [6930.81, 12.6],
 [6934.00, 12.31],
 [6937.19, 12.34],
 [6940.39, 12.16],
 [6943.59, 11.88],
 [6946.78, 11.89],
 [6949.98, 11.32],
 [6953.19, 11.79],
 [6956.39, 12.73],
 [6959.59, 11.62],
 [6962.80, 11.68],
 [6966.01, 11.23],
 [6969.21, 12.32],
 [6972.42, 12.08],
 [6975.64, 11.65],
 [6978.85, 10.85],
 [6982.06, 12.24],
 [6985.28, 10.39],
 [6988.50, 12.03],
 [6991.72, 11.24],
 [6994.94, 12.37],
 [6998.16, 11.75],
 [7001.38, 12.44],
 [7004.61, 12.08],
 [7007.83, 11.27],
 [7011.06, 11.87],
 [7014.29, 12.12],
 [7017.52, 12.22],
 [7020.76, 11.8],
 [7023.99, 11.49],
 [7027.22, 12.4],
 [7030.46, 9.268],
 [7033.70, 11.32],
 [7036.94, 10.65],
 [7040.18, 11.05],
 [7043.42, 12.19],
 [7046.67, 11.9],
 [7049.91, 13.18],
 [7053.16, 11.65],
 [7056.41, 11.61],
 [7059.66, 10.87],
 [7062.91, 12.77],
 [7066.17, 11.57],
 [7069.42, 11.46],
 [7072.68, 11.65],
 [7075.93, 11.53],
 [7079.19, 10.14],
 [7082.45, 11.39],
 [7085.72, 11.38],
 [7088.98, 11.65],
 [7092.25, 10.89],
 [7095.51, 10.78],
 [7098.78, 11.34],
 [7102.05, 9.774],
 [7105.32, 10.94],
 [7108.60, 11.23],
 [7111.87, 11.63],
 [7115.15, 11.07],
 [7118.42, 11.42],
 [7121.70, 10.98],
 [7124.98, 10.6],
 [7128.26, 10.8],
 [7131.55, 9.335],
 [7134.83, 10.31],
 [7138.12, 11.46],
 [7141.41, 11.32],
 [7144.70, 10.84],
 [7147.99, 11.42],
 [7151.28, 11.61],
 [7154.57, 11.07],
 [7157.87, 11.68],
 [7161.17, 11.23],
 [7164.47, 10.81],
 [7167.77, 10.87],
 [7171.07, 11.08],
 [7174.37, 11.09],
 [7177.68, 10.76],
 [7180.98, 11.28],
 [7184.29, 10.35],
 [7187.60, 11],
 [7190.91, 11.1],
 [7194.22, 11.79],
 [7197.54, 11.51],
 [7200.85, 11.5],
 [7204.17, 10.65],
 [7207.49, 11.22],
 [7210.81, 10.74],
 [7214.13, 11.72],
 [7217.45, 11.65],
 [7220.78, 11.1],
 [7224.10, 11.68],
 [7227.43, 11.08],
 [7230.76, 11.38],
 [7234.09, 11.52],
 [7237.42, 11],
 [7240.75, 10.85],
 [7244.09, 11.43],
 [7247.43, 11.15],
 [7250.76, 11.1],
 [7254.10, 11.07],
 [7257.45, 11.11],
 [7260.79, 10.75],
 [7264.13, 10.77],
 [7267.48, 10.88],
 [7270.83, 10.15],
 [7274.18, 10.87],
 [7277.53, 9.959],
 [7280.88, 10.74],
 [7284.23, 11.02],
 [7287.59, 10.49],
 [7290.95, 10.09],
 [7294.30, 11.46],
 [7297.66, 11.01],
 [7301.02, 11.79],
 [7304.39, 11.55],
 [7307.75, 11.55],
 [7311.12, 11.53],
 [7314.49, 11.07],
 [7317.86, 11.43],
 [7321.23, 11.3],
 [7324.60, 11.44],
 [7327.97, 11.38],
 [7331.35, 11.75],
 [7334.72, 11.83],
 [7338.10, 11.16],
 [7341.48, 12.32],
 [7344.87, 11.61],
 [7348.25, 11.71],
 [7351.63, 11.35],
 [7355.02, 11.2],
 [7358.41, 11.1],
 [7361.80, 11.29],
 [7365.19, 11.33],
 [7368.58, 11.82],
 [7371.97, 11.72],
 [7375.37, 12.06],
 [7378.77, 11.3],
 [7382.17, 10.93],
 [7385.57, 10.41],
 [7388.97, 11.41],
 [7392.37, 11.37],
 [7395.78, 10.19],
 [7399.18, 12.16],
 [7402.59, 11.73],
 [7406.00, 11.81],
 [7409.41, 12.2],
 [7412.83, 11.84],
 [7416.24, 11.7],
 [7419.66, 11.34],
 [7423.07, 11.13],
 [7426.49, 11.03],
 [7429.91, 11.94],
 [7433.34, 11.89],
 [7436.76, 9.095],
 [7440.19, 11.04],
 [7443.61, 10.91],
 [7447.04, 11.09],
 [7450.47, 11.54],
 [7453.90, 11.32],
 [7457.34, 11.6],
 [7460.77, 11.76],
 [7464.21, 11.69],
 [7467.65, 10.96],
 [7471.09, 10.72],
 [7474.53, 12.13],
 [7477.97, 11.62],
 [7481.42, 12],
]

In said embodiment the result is 4.3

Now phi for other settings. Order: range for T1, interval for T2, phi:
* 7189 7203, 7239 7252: -1.4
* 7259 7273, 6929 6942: 6.9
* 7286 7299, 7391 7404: 2.4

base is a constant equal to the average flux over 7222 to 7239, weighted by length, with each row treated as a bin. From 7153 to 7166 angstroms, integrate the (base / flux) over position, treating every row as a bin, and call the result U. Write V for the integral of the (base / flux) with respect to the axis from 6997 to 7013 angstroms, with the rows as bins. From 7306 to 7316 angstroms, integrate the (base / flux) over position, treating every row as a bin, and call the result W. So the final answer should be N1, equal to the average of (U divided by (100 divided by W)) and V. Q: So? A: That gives 8.3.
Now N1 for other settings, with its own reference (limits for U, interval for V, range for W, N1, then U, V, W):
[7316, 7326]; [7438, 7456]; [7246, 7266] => 10.2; 10.0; 18.3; 21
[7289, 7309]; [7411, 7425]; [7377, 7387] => 8.0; 20.2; 13.8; 10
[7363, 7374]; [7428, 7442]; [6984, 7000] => 8.1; 10.7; 14.6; 16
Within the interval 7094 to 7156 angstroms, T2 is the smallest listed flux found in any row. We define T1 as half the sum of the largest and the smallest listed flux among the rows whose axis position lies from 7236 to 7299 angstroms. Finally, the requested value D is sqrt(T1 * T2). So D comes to 10.0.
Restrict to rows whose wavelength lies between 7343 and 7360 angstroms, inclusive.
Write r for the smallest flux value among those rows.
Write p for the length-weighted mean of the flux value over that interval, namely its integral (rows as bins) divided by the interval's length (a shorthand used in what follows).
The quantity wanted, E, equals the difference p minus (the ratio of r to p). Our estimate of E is 10.4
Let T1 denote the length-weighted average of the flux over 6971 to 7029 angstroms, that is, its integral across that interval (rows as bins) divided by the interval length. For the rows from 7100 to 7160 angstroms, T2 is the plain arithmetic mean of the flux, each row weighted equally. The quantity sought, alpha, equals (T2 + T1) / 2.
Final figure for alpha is 11.4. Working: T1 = 11.8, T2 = 11.0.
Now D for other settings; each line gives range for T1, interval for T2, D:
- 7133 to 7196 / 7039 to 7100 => 10.6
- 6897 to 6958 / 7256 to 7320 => 10.9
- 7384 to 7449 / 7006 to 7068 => 9.9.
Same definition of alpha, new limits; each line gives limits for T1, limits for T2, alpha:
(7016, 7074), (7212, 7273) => 11.4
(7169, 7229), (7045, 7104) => 11.3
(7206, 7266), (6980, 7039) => 11.4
